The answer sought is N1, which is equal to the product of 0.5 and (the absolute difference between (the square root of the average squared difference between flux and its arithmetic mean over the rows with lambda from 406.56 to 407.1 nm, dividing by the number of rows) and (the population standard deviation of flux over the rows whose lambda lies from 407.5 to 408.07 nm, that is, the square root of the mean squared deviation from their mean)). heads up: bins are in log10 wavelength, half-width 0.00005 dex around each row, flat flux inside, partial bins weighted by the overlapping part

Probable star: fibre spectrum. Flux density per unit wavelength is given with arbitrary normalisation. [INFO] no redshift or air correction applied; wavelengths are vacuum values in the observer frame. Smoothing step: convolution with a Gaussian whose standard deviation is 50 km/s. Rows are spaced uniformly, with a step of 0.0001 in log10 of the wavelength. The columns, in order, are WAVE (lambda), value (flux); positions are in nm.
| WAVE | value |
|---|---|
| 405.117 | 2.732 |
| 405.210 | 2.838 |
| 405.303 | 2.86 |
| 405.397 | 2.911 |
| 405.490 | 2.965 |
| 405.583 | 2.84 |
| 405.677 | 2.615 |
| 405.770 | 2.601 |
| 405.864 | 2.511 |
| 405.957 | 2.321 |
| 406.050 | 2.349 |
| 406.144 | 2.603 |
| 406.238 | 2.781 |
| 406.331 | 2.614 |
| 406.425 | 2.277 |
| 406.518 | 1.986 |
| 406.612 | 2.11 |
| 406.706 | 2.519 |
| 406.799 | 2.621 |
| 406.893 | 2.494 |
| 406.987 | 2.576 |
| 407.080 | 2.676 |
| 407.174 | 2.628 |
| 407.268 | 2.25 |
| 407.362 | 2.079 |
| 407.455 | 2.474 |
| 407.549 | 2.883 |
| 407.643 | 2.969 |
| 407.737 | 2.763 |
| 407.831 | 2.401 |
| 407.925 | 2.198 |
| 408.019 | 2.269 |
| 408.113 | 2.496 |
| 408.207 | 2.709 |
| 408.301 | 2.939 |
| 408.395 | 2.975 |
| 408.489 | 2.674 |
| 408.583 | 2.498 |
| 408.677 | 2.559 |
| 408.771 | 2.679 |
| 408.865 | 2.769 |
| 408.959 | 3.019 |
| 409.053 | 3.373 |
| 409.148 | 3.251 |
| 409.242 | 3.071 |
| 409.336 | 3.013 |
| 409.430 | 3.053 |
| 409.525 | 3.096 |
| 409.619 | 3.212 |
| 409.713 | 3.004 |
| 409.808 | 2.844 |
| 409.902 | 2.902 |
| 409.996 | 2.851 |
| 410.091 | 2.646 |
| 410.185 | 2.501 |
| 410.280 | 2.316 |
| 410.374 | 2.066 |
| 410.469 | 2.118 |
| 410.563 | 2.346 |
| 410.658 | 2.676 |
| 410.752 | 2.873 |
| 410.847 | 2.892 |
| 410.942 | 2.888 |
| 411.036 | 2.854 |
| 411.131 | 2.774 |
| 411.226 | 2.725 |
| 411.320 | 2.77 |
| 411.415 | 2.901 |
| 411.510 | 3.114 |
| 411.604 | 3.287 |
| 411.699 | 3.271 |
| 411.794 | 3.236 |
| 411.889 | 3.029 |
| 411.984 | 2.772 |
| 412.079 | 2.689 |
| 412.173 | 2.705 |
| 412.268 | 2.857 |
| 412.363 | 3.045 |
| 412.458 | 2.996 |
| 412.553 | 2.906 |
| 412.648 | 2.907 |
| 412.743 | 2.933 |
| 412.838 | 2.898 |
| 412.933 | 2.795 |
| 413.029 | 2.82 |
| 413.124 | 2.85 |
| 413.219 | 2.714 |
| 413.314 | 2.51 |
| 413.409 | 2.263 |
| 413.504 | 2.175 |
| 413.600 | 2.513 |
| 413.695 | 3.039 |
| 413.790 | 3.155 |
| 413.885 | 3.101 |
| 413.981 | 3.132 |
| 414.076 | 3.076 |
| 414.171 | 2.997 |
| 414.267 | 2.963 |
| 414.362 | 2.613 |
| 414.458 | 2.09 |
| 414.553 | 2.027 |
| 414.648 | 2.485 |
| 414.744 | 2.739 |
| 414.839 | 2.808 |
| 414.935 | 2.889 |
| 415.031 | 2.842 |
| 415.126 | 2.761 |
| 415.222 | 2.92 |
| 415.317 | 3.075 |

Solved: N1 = 0.059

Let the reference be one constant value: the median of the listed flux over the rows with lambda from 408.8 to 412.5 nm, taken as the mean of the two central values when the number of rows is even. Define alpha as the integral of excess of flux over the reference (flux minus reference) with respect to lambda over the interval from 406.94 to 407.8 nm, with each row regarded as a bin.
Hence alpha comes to -0.26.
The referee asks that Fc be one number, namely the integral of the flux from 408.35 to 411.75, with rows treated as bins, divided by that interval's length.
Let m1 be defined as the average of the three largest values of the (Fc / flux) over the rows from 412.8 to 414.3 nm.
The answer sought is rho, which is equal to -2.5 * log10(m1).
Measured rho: -0.22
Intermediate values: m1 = 1.23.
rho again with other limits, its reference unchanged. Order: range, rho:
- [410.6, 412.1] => -0.05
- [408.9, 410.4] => -0.23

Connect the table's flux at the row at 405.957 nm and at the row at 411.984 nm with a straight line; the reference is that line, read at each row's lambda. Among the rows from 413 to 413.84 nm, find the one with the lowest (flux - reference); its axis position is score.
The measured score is 413.504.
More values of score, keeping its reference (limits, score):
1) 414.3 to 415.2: 414.553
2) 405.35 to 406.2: 405.957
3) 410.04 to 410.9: 410.374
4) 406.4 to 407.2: 406.518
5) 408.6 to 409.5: 408.677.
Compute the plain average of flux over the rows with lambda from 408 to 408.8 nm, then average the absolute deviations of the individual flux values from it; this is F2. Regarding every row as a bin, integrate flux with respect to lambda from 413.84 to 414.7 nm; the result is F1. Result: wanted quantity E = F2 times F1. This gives 0.39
